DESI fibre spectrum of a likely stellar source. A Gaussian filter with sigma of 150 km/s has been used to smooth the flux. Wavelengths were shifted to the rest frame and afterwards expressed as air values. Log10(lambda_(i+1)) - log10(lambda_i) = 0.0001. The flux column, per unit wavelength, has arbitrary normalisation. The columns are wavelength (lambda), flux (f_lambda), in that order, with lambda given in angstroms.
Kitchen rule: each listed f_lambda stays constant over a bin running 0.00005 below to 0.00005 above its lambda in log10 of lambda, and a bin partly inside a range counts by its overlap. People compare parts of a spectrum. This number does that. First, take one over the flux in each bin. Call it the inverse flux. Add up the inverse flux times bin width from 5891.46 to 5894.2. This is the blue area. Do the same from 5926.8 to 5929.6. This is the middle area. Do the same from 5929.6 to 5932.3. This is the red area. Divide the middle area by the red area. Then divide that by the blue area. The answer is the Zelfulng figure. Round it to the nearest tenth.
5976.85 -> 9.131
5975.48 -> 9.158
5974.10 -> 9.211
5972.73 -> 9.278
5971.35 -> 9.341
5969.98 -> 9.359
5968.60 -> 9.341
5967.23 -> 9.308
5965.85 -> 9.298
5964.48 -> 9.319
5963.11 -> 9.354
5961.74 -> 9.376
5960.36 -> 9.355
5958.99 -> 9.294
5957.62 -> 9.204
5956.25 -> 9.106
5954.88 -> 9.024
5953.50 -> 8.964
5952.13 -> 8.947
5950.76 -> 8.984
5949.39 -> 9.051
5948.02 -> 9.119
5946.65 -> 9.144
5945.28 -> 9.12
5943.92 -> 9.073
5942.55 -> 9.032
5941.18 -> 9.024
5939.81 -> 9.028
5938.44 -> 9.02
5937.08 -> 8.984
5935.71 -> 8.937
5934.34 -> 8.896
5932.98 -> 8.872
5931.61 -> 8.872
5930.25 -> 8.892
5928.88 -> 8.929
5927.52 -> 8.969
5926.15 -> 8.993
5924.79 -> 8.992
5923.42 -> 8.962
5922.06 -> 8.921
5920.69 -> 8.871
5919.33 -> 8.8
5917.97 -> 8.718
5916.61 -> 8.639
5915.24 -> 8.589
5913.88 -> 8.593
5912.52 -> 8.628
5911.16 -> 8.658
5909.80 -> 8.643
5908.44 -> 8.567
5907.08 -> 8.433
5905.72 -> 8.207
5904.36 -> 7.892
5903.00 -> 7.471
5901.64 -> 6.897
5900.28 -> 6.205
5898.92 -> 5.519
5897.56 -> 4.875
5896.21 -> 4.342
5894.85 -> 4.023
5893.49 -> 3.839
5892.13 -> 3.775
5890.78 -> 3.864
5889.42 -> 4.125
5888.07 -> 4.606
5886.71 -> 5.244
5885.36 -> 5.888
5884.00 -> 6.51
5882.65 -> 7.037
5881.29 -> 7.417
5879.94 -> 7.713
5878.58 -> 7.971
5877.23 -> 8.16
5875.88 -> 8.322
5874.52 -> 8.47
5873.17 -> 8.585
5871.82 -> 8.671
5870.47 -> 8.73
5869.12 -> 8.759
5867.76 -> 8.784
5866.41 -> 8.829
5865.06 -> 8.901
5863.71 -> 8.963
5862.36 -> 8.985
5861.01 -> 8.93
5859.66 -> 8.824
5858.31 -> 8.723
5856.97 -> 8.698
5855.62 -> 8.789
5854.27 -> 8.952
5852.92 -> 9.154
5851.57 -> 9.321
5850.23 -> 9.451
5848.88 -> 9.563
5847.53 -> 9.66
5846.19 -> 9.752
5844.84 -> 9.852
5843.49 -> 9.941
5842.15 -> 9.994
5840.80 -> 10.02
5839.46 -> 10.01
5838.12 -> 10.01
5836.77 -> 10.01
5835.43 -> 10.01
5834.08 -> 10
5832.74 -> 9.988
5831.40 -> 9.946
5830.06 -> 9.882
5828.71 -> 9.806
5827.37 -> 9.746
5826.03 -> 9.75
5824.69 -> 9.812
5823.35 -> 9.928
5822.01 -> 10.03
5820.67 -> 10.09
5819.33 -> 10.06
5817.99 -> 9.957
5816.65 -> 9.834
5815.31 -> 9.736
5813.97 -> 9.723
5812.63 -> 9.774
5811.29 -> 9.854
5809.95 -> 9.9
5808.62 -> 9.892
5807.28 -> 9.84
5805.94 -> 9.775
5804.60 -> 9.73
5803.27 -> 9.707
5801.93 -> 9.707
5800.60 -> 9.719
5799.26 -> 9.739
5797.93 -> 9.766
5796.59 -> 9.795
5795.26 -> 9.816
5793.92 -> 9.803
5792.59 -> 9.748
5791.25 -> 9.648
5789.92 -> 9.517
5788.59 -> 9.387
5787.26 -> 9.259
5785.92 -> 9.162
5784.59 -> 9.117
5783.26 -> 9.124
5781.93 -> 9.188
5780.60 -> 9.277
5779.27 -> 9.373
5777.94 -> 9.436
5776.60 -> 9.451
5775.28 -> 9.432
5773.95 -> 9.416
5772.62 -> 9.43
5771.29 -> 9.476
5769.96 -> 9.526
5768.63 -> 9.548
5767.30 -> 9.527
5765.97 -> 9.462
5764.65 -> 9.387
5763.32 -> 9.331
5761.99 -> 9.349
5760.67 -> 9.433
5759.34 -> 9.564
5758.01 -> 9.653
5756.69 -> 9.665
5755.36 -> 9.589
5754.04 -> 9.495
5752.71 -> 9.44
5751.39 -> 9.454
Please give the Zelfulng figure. 1.4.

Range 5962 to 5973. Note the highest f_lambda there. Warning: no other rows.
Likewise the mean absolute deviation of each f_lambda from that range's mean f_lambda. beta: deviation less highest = -9.3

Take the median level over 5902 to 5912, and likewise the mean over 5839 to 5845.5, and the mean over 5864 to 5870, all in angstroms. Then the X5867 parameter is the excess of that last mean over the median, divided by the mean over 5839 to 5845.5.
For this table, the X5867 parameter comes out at 0.04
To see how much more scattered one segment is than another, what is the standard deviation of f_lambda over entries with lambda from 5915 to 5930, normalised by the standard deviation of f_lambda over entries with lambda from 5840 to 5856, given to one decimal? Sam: 0.4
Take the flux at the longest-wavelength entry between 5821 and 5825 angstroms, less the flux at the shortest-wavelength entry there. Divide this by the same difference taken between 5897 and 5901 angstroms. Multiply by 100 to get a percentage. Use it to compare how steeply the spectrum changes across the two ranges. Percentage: -16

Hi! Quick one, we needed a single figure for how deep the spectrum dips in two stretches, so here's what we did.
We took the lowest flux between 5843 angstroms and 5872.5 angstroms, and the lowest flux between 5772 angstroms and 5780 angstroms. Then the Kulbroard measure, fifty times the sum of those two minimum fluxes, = 902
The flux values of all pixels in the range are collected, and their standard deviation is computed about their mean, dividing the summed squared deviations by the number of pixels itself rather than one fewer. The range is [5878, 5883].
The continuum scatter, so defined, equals 0.35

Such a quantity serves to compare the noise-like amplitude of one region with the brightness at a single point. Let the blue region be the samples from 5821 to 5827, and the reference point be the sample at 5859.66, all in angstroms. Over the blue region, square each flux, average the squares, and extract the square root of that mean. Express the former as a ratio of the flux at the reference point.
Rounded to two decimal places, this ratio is 1.12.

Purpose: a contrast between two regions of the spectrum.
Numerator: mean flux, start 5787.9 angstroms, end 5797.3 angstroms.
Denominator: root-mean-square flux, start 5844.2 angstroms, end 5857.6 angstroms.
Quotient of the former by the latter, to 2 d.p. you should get 1.04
